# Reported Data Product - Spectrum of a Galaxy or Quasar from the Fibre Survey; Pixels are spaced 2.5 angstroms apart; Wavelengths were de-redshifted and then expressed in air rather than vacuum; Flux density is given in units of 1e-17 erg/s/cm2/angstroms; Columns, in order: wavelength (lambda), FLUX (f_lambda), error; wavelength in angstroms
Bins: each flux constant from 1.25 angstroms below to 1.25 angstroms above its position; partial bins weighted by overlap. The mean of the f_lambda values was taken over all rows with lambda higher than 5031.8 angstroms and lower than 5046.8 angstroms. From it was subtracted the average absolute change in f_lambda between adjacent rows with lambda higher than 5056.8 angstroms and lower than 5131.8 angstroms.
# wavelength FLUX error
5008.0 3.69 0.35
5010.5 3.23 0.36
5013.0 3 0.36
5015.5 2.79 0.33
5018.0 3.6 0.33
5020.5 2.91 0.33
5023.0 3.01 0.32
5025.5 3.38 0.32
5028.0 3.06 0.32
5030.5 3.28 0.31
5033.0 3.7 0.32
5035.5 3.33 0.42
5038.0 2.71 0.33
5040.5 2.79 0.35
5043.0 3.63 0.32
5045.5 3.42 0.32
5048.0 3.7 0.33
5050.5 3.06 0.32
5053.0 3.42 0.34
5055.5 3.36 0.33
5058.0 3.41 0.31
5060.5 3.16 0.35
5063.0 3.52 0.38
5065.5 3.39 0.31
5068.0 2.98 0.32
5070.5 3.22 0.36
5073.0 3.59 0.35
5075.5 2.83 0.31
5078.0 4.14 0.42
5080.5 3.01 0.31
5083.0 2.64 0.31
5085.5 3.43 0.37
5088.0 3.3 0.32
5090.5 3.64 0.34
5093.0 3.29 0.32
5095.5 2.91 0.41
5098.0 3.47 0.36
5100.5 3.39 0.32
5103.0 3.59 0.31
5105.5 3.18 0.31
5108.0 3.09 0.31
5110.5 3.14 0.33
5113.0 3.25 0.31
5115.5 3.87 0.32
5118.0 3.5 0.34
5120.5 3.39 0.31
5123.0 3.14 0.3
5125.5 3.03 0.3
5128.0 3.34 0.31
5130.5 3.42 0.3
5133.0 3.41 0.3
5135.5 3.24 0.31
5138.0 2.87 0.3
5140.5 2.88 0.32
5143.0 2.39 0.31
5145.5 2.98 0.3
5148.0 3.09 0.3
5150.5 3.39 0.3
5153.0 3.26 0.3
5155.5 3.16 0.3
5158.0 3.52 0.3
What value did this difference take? 2.90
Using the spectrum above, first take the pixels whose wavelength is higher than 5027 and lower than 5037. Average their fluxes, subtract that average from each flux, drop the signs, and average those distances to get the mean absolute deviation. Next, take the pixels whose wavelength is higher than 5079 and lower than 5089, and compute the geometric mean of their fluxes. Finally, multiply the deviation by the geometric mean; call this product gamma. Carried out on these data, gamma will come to 0.55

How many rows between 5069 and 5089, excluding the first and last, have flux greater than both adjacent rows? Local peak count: 3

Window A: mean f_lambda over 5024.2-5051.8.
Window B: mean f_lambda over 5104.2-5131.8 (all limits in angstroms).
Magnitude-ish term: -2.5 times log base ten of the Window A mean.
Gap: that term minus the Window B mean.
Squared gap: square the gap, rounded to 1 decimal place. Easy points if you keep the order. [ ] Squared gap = 21.1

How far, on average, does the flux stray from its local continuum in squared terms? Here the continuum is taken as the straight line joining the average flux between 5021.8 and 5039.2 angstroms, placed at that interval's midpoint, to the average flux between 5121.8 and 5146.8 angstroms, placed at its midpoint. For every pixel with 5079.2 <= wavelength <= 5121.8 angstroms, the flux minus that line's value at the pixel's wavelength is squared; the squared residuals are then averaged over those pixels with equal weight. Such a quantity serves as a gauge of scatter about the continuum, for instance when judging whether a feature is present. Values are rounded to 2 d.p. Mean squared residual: 0.12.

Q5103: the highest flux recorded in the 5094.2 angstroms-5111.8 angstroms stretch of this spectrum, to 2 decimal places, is 3.59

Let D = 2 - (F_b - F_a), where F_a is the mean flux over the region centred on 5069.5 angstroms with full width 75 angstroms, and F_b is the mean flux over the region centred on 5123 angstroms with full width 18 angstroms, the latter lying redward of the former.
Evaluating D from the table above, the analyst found 1.92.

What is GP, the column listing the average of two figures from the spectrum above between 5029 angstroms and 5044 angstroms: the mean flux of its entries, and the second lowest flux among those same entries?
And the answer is 3.01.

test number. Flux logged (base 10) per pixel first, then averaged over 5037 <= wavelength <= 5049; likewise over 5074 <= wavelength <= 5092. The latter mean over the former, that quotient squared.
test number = 1.02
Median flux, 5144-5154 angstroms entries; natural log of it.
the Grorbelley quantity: 1.16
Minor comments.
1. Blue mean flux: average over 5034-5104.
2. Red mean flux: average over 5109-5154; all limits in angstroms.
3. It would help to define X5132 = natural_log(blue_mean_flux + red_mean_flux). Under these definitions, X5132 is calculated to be 1.87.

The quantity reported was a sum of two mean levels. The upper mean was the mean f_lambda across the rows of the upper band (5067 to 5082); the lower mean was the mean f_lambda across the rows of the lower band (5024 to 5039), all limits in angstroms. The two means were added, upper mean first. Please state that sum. 6.54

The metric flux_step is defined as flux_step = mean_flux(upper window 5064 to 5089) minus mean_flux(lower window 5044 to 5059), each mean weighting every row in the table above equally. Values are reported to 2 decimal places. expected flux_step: -0.14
